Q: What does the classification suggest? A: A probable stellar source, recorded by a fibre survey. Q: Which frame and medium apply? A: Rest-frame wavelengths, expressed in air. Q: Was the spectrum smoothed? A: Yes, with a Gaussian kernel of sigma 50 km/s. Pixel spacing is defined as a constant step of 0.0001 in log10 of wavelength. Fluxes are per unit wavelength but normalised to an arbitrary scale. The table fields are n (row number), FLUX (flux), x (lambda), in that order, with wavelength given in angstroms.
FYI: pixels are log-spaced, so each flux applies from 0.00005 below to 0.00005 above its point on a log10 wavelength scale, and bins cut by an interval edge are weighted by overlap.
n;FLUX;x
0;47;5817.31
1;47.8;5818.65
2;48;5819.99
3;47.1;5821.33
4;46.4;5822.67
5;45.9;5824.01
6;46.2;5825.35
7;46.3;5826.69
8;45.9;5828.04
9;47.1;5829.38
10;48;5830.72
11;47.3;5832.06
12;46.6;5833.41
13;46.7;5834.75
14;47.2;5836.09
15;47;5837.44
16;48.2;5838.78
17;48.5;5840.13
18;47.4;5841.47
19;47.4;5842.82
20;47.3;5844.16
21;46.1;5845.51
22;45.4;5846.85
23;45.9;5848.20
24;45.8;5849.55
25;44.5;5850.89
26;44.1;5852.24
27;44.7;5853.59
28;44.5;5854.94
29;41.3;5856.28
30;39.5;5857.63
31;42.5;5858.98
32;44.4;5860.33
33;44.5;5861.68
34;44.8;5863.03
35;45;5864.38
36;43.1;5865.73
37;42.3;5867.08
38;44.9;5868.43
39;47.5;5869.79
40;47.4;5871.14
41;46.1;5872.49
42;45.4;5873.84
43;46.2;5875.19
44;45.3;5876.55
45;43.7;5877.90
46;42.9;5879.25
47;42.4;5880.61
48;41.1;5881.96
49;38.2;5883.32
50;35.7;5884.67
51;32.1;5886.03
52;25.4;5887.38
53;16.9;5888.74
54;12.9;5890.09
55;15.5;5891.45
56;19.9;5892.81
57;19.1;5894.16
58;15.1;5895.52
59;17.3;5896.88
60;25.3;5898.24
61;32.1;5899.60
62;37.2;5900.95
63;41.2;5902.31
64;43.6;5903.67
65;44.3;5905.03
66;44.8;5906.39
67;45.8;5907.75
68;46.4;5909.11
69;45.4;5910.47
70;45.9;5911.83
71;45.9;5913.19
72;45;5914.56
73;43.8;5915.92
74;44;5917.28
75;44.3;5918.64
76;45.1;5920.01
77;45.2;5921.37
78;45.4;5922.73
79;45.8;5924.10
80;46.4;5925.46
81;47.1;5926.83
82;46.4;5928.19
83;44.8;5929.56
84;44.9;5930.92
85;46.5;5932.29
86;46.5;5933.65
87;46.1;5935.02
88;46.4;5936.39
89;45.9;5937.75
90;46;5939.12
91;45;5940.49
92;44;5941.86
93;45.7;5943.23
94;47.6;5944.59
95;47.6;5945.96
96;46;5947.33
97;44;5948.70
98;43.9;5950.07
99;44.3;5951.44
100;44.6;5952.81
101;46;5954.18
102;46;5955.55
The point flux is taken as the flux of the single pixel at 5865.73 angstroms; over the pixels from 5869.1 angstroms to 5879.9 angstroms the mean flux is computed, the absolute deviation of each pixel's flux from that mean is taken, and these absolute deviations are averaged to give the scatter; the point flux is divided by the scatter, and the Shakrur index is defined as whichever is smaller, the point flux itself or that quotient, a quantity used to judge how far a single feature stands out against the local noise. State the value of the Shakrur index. 35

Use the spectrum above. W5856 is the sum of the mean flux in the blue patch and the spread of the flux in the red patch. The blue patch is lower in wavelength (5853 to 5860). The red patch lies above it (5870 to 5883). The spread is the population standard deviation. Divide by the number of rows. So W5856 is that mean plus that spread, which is 44.5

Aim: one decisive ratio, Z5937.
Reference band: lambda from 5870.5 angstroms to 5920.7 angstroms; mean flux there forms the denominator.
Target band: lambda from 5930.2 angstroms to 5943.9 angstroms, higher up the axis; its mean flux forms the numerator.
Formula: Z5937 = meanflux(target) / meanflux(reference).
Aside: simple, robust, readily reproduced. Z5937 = 1.24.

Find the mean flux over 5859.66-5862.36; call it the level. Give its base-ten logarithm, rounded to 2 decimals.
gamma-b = 1.65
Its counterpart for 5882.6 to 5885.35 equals 1.57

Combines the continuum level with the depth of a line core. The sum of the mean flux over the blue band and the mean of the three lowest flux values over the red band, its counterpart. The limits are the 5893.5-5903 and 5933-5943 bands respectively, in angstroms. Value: 72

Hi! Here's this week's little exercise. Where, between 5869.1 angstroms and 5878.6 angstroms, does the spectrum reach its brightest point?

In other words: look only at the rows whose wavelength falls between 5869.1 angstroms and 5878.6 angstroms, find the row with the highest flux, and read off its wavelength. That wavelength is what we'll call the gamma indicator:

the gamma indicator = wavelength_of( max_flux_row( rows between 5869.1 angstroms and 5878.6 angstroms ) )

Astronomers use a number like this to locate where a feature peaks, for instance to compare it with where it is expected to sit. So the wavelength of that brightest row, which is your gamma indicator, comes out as 5869.79 angstroms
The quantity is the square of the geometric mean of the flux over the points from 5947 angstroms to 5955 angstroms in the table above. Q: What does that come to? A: 2006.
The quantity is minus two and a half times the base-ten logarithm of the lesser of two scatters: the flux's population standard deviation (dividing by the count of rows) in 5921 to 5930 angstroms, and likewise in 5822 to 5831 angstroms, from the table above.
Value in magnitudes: 0.4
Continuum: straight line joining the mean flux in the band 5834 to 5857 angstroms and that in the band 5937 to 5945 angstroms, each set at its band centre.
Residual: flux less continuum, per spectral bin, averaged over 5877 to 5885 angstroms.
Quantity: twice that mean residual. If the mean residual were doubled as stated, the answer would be -10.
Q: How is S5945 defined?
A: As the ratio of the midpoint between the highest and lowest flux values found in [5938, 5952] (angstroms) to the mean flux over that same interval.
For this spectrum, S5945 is 1.01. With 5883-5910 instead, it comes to 0.97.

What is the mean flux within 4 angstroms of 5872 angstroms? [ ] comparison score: 46.2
